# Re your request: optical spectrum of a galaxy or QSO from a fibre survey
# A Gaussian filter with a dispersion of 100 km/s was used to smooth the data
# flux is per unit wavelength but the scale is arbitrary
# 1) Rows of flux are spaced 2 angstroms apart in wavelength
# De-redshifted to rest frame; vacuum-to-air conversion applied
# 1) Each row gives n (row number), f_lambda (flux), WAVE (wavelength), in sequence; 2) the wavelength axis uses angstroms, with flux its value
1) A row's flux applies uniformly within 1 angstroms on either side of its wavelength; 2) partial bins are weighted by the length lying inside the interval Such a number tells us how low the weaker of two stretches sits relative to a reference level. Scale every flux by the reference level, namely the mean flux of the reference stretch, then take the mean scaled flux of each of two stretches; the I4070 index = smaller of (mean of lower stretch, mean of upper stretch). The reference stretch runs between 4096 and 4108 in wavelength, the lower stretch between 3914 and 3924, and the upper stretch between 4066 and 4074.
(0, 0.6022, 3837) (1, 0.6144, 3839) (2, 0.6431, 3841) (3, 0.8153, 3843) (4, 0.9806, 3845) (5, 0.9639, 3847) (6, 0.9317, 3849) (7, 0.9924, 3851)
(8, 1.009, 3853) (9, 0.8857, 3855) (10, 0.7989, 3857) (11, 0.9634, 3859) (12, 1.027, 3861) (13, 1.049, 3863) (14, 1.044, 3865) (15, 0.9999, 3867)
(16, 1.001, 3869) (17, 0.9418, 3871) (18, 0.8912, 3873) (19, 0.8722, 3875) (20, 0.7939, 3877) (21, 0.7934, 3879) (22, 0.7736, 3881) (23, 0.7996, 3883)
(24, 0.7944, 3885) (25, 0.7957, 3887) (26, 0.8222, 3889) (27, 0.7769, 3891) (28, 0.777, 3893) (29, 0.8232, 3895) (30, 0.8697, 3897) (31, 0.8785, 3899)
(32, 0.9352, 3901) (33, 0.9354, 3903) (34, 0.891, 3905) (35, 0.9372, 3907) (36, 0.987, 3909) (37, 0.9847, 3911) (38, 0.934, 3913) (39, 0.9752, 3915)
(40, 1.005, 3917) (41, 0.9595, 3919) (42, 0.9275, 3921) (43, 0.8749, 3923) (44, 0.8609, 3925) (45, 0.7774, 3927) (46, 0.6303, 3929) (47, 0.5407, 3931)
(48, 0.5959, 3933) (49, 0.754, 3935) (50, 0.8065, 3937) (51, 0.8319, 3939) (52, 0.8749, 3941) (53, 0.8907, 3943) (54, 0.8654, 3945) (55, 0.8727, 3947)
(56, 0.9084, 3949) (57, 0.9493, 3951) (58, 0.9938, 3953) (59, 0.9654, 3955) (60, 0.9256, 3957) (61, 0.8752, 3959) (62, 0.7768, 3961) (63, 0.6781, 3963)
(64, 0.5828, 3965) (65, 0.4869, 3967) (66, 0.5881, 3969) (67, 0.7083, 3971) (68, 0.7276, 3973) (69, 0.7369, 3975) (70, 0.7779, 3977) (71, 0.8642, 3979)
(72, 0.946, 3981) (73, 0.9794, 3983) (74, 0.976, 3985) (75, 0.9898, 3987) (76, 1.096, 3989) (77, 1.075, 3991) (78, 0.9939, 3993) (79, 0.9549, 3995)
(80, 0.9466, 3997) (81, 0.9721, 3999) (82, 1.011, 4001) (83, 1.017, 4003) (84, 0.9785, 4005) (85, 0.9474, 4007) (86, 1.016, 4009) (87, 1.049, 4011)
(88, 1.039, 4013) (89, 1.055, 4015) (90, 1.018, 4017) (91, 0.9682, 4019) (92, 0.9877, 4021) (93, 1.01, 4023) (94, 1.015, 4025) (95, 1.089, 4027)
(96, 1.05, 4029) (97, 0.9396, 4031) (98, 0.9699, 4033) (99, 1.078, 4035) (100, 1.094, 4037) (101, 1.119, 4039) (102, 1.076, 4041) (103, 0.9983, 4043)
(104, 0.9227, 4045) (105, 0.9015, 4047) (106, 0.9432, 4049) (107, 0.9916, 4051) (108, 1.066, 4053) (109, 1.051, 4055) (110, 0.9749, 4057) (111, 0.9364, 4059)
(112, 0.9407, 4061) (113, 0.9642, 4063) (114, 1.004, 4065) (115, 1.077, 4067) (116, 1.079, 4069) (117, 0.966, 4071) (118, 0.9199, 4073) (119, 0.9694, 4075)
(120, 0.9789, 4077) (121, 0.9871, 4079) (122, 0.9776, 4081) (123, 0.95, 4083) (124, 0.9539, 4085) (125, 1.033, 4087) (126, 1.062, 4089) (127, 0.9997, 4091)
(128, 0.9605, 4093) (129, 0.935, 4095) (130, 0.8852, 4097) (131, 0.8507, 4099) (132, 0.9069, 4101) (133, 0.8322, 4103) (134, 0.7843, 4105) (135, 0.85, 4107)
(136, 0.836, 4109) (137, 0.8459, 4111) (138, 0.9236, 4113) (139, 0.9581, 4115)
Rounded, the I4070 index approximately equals 1.11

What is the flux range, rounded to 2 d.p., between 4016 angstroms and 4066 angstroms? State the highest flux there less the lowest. 0.22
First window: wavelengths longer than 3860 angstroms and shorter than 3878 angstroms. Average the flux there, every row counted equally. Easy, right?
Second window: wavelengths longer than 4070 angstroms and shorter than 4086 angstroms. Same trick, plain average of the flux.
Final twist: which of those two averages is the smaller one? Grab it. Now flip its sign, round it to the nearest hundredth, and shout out -0.96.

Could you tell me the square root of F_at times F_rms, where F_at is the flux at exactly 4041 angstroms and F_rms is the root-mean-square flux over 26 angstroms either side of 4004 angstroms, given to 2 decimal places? 1.04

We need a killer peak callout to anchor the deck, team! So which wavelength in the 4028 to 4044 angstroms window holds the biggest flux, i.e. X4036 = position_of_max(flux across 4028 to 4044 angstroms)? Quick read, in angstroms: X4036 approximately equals 4039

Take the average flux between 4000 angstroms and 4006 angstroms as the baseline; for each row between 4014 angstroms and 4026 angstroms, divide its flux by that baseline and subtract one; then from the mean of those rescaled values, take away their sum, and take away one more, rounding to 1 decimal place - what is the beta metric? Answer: -1.0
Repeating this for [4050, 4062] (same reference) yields -1.0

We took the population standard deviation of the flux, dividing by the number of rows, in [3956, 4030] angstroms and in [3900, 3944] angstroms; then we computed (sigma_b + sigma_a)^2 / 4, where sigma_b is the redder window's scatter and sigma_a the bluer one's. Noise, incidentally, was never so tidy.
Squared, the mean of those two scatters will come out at 0.020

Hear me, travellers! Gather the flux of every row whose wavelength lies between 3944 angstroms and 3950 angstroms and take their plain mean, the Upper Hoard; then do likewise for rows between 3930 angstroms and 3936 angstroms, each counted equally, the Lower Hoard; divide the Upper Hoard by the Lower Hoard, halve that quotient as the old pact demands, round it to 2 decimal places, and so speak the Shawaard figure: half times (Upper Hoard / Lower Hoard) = 0.70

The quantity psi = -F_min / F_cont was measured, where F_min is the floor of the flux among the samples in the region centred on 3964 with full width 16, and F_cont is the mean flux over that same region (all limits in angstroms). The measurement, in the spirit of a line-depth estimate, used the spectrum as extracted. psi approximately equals -0.693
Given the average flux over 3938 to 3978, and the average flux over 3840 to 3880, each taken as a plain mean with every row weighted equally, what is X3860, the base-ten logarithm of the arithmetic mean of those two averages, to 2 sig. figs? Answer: -0.065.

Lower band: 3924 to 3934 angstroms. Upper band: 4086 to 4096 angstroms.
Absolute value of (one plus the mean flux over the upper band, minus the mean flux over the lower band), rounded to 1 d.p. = 1.3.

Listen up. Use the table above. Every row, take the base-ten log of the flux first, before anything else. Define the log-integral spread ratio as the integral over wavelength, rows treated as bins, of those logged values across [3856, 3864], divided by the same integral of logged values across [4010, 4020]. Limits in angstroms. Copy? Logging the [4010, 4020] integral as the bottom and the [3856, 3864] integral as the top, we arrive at -1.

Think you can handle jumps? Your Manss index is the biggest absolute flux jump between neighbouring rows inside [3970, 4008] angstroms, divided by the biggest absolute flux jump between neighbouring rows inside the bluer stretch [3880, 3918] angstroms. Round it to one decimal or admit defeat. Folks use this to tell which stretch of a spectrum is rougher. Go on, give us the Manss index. 1.9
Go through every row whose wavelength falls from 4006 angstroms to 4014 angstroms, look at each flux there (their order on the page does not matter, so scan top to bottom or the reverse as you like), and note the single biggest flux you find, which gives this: 1.049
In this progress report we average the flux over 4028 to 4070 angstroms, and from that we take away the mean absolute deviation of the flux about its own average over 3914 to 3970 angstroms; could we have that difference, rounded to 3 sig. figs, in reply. 0.885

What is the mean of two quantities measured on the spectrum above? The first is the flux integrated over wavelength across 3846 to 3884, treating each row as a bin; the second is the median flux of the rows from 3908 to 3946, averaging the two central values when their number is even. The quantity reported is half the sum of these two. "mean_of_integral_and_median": 18.0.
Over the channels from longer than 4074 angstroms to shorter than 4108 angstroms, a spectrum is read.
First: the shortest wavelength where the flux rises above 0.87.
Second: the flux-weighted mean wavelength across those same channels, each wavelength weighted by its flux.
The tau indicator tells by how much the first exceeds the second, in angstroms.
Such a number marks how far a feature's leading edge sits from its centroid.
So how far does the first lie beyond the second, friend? -15.4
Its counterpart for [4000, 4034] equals -16.0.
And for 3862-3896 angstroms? -15.1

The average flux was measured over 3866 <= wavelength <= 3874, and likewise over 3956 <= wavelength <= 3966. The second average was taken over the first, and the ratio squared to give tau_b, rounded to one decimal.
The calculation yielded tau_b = 0.6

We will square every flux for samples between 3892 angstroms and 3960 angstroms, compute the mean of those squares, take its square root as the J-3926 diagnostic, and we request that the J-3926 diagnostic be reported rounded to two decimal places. 0.88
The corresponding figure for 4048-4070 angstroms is 1.00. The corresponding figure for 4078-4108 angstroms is 0.93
